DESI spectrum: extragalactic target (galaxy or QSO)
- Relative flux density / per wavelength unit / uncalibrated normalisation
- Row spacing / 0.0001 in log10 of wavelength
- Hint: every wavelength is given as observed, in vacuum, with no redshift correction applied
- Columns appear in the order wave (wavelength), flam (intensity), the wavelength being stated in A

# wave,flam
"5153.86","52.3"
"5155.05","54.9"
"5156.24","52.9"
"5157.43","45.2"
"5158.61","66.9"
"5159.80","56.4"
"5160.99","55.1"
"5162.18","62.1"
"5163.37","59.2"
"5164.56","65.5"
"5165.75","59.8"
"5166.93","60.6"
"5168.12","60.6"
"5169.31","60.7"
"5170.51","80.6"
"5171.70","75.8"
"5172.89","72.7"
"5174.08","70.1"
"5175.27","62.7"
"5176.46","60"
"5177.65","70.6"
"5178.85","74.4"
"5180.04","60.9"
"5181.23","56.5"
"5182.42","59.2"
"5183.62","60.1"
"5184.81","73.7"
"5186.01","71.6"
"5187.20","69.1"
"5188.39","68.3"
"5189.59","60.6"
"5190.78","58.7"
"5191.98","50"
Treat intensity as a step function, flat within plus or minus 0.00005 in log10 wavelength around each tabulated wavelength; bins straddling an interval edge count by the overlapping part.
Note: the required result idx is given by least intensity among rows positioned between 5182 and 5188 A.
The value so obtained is 59.2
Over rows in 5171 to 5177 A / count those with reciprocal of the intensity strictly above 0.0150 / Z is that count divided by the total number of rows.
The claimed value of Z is 0.4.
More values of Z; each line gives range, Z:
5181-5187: 0.6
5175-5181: 0.6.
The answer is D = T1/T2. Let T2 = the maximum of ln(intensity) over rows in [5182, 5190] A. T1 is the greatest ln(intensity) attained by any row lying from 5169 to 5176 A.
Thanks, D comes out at 1.02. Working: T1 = 4.39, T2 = 4.30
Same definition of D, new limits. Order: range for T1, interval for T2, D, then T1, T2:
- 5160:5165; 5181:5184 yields 1.02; 4.18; 4.10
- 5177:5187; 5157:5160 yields 1.03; 4.31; 4.20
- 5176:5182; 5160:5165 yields 1.03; 4.31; 4.18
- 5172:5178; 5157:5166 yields 1.02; 4.29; 4.20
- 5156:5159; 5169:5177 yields 0.96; 4.20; 4.39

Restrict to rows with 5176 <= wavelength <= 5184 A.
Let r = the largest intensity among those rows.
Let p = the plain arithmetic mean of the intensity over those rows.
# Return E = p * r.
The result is 4695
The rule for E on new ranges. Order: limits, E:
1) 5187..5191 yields 4434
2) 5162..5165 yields 4078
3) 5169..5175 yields 5802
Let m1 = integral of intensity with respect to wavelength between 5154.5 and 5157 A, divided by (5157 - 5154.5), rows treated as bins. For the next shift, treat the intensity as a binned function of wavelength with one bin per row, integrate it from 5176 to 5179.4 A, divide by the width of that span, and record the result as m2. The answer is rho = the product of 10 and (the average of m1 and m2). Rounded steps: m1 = 53.2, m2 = 68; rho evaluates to 608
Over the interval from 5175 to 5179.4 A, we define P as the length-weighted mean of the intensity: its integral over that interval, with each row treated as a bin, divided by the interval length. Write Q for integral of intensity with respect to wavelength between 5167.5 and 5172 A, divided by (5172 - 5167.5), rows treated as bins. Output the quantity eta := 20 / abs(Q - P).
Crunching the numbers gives 12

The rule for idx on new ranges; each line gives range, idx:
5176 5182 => 56.5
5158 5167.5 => 55.1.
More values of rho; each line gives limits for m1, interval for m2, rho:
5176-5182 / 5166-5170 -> 627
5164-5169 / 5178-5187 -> 636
